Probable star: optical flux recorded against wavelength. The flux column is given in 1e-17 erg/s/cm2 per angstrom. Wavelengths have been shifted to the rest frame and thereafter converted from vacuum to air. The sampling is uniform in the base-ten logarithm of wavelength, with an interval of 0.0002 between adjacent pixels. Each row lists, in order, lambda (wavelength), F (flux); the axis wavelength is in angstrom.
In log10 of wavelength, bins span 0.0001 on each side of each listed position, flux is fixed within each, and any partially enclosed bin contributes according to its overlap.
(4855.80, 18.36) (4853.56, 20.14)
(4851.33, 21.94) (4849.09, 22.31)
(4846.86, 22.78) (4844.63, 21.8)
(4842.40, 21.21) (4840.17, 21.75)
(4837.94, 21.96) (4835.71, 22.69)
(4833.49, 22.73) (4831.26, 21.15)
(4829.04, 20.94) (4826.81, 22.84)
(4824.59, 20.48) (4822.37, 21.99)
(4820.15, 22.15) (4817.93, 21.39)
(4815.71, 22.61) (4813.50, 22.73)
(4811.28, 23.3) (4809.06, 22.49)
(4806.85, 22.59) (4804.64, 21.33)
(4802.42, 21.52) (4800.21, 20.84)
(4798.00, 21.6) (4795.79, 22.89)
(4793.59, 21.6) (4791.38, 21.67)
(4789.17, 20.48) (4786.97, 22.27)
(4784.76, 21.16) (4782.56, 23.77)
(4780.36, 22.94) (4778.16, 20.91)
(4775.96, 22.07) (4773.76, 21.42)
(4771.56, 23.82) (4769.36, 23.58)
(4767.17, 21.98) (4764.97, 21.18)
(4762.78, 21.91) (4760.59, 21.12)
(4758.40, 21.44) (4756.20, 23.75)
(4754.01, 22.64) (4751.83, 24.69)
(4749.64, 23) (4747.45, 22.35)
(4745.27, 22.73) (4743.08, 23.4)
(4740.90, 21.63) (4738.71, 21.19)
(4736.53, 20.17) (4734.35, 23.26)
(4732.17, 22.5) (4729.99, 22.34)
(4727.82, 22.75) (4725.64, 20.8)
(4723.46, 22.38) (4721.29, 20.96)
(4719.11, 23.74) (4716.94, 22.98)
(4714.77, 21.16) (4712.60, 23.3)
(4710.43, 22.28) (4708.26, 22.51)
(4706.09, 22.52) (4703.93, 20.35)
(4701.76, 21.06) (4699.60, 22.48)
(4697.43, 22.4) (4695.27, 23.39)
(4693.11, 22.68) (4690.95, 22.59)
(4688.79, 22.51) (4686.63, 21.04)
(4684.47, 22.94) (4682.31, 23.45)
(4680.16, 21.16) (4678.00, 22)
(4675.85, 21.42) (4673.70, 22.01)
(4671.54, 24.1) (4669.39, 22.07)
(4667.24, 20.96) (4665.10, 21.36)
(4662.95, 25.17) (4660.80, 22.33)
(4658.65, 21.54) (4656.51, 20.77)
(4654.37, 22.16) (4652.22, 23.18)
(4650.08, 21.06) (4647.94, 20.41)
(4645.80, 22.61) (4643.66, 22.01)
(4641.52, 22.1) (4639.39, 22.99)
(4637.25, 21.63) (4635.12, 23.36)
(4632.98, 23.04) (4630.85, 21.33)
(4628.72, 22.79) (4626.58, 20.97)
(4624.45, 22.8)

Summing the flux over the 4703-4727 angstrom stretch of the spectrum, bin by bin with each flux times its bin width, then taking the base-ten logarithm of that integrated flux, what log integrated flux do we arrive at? 2.72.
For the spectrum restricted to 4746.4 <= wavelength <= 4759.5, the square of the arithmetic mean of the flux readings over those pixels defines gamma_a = 528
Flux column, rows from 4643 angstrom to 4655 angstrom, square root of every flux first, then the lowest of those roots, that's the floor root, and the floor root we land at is 4.52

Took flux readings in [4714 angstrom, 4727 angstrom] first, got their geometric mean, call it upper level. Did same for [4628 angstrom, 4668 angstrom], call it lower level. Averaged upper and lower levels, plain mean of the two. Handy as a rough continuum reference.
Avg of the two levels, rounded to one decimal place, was 22.0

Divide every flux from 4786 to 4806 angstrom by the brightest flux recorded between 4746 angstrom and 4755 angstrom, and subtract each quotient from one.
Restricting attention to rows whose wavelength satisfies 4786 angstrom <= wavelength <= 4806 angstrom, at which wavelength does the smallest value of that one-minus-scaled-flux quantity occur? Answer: 4795.79 angstrom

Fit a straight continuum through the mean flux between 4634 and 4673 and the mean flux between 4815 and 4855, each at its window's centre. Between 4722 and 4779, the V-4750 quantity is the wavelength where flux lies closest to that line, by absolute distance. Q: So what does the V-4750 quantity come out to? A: 4767.17 angstrom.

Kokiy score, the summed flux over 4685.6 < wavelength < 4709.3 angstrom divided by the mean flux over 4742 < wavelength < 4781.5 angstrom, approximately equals 10.8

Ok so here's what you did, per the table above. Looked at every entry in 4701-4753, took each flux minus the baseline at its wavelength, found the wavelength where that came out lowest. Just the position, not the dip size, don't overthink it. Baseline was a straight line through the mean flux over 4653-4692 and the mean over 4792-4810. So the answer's 4736.53 angstrom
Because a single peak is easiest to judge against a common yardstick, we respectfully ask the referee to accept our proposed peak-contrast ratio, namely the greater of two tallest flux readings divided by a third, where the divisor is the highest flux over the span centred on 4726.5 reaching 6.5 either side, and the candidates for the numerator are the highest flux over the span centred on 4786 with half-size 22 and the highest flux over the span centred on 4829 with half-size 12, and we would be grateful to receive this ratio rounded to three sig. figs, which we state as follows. 1.05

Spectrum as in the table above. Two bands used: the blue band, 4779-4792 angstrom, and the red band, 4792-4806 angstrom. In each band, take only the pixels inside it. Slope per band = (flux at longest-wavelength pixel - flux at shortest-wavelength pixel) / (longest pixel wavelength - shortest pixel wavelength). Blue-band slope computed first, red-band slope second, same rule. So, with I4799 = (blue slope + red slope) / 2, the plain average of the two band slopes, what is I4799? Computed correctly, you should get -0.070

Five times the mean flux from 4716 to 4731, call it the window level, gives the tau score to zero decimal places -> 111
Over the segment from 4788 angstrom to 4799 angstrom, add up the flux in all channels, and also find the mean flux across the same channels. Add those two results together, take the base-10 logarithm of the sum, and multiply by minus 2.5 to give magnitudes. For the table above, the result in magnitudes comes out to -5.28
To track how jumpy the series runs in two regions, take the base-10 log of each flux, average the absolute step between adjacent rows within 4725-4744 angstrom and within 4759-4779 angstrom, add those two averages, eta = 0.044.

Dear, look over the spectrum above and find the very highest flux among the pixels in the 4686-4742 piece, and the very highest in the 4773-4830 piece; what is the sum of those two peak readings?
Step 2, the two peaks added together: 47.5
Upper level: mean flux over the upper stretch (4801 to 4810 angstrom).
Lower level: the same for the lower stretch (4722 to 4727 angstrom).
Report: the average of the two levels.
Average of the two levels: 21.8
